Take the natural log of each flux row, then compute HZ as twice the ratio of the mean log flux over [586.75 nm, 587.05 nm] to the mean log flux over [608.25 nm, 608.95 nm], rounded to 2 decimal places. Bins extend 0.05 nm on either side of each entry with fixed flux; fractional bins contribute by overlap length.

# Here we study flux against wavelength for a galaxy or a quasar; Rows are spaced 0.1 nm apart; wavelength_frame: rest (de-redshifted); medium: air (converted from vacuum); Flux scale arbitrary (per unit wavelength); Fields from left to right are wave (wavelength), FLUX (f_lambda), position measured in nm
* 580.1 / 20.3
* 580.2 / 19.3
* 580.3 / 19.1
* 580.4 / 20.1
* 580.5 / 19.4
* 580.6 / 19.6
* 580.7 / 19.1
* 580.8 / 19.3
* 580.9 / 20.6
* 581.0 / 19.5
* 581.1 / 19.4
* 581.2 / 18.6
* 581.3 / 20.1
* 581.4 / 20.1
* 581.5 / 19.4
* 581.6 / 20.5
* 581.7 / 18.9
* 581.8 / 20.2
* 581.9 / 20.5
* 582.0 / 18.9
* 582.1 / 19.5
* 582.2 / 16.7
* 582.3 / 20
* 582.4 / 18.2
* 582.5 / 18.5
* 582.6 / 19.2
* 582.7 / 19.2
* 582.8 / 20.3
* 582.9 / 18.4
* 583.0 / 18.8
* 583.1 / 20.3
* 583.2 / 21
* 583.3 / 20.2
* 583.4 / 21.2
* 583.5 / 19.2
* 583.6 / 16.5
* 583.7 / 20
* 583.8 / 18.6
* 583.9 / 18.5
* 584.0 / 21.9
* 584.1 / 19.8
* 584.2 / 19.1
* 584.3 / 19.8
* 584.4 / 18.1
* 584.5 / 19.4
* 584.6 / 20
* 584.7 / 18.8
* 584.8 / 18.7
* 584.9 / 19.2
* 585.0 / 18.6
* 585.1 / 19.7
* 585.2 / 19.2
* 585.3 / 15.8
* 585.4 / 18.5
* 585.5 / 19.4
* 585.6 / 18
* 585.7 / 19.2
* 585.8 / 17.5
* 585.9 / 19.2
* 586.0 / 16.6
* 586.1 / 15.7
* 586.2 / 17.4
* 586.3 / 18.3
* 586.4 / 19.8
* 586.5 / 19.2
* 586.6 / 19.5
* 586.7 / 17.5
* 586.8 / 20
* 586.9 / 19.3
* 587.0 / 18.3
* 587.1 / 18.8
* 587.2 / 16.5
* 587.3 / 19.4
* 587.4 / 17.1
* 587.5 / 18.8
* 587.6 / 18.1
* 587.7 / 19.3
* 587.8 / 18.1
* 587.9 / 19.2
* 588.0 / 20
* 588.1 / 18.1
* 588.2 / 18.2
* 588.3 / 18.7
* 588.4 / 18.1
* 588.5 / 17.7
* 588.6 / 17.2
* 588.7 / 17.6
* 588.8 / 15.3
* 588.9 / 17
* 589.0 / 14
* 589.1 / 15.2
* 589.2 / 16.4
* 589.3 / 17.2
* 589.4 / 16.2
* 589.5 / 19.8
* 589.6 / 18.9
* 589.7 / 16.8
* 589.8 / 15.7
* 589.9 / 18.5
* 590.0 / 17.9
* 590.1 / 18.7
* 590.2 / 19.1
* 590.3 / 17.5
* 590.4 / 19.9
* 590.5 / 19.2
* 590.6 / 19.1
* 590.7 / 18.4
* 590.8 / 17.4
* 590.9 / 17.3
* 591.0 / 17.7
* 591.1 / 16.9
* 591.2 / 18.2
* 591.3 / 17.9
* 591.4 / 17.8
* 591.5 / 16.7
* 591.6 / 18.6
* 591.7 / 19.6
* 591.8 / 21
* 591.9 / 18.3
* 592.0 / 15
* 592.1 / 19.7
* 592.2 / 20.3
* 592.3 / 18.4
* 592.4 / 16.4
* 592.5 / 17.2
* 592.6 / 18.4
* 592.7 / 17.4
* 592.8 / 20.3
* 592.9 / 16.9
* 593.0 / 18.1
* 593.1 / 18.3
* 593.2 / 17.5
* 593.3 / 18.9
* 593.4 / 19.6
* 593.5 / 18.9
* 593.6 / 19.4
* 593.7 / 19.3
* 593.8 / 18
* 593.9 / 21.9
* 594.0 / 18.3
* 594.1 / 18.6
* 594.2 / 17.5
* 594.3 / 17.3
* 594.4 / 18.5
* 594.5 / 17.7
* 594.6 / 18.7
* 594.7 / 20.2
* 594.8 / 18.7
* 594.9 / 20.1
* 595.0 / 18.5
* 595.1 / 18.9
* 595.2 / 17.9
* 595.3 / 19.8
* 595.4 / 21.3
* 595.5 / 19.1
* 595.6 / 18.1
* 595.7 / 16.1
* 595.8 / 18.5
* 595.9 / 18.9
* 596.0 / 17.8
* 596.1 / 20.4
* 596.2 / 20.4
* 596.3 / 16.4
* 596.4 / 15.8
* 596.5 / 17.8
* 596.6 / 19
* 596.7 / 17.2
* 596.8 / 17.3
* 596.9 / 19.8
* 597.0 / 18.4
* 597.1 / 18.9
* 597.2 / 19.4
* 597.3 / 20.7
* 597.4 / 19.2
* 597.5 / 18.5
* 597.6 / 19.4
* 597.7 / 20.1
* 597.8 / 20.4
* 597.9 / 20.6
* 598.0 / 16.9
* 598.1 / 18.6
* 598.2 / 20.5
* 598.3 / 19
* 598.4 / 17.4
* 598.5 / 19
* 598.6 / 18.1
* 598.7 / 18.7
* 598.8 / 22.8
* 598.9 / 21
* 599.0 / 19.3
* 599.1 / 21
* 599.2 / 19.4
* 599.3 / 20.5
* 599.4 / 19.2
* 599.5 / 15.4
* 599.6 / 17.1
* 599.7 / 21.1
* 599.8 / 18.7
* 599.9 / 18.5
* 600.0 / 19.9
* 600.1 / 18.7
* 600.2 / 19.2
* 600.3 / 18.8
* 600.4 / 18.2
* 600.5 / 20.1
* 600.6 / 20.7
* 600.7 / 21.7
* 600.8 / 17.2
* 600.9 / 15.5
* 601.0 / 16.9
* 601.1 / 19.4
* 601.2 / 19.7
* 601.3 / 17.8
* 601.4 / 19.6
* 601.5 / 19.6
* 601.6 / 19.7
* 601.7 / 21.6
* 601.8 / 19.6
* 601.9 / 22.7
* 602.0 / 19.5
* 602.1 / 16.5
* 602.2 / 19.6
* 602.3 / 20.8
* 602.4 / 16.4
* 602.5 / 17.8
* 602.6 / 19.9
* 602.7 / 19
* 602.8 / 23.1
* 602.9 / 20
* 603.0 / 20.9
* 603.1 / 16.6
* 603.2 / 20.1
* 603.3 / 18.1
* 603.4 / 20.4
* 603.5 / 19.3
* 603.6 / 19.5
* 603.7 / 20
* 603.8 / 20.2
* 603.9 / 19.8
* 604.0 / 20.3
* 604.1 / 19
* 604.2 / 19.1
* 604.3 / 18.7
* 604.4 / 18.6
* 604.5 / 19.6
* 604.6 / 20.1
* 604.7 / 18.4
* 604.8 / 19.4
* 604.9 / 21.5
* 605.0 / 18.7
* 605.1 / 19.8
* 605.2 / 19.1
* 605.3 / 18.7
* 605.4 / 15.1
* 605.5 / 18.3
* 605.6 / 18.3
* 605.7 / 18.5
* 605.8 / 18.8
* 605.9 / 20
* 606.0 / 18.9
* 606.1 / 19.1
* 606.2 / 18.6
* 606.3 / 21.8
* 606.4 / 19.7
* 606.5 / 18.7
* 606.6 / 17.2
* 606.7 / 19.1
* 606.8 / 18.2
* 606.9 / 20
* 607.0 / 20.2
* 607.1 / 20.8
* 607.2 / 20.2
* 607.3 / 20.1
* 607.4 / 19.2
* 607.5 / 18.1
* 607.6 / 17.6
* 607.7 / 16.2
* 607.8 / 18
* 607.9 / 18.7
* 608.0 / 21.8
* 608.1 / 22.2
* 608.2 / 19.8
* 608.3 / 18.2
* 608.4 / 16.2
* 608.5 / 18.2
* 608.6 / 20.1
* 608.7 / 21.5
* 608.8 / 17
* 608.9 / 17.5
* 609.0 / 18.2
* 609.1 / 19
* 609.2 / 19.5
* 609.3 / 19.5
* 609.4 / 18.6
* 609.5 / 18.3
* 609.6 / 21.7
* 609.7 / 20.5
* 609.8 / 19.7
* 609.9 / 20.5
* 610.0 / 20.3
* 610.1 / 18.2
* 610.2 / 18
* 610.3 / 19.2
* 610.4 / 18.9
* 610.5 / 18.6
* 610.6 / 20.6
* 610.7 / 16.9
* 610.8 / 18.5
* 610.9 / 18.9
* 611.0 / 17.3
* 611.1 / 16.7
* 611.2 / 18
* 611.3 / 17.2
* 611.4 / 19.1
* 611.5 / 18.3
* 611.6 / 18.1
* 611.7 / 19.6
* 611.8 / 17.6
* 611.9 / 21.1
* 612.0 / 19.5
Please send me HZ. 2.03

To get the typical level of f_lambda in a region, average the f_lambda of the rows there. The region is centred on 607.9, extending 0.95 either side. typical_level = 19.16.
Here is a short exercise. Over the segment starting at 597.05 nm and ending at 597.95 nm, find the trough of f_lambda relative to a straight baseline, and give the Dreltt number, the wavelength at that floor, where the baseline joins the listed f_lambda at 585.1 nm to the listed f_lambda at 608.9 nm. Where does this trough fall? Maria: 597.5 nm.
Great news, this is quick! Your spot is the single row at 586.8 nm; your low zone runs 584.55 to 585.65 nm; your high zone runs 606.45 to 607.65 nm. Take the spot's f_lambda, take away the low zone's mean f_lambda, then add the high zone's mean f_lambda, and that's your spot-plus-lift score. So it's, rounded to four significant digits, 20.40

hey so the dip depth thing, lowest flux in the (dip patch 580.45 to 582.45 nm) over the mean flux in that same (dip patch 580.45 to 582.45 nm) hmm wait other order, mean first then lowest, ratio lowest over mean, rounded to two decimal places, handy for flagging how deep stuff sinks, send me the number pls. 0.86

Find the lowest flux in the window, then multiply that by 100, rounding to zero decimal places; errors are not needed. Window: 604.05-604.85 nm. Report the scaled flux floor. 1840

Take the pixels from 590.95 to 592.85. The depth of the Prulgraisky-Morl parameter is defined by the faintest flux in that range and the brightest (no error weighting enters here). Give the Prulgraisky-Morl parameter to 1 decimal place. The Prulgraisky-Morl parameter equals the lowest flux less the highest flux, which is -6.0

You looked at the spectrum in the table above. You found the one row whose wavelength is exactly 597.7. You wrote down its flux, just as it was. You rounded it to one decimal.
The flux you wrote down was 20.1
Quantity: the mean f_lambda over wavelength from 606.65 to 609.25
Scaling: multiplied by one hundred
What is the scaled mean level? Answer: 1906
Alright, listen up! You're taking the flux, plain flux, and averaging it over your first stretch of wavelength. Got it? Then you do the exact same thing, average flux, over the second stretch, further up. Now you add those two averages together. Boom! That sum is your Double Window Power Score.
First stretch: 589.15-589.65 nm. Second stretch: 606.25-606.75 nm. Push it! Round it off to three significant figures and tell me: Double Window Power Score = 37.0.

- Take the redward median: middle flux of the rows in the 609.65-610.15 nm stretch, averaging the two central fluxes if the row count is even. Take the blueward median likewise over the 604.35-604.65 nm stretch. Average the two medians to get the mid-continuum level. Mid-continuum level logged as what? 19.95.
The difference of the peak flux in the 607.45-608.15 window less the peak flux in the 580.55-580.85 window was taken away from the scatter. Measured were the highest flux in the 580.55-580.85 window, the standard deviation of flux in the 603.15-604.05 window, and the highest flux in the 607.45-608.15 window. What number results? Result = -1.9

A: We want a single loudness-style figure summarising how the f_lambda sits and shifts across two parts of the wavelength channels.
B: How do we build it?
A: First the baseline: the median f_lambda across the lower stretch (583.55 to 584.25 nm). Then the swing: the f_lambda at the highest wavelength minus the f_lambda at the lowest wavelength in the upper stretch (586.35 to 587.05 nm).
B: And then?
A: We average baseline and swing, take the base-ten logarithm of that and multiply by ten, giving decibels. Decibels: 9.4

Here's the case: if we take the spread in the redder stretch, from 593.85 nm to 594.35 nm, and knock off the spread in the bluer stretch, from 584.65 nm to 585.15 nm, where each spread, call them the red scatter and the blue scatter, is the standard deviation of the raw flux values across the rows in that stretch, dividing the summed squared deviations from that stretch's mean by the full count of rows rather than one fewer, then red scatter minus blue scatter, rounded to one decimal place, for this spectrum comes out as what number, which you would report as 1.3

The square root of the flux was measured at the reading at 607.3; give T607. 4.48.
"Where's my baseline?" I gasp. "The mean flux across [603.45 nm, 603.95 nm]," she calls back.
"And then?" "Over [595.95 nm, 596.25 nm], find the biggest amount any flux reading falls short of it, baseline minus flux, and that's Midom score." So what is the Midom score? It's 2.0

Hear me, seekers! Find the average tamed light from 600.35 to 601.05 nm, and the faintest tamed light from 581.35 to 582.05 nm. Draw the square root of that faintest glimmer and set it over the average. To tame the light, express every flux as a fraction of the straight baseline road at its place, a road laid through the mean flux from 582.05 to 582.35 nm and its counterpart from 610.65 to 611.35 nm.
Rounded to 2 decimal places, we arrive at 0.97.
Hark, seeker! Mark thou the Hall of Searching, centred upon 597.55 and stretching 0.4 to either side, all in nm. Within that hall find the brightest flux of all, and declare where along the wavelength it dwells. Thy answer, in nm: 597.3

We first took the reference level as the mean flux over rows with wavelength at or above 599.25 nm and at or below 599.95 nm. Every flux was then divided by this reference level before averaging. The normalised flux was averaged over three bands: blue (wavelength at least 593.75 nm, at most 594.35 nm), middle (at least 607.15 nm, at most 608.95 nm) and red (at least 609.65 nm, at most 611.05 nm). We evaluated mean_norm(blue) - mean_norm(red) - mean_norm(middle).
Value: -1.04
